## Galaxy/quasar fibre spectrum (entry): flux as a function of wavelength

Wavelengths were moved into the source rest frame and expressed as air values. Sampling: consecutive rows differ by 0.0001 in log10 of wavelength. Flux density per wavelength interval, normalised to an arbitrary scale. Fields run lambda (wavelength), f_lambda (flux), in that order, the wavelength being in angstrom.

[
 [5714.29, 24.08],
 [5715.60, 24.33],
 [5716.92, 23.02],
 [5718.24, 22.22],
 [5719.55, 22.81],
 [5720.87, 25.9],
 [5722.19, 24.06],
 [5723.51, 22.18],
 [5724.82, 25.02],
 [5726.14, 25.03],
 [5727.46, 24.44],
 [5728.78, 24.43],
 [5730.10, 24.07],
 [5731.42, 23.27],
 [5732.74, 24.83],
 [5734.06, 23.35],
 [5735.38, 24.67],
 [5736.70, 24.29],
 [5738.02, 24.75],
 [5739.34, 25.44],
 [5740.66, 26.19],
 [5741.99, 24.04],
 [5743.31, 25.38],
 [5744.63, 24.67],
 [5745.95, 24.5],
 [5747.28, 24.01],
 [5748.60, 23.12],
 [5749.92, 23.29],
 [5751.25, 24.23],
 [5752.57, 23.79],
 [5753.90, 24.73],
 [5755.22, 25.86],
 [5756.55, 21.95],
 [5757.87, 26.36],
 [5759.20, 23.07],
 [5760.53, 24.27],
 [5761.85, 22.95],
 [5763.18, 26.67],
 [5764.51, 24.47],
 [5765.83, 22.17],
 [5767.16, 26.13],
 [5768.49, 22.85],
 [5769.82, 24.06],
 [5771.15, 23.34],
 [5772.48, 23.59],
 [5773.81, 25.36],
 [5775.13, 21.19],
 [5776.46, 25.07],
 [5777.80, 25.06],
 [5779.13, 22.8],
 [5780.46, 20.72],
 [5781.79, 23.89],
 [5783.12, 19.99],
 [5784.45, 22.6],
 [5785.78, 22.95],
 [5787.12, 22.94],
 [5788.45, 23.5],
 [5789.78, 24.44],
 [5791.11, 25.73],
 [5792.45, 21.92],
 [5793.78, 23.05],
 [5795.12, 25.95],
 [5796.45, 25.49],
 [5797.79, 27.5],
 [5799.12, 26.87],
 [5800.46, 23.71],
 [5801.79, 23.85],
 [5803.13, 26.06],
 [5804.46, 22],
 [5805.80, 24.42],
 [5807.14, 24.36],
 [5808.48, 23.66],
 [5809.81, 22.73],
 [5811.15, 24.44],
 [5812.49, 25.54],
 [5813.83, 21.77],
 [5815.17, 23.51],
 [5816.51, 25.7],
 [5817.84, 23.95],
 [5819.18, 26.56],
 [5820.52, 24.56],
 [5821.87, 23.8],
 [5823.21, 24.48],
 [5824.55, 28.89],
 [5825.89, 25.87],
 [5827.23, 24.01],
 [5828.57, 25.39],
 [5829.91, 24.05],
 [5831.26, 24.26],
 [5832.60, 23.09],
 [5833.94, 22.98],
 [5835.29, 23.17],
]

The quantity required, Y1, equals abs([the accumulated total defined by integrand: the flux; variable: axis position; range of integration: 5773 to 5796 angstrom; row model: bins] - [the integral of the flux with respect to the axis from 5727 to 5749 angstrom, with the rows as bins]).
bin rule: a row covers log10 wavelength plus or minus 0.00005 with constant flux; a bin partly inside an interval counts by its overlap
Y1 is 0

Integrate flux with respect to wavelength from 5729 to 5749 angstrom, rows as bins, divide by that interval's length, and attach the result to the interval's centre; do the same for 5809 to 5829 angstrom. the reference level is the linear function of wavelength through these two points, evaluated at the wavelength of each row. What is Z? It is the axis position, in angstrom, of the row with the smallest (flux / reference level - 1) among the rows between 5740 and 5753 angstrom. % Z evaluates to 5748.60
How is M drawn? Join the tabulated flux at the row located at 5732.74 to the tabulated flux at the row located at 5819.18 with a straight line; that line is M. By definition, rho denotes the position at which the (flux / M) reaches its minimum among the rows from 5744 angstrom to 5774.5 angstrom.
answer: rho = 5756.55 angstrom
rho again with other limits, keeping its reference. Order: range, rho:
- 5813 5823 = 5813.83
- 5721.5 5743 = 5723.51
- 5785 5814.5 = 5813.83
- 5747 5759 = 5756.55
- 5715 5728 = 5723.51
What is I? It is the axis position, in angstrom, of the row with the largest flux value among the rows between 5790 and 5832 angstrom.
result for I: 5824.55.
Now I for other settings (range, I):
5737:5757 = 5740.66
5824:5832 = 5824.55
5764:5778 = 5767.16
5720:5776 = 5763.18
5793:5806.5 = 5797.79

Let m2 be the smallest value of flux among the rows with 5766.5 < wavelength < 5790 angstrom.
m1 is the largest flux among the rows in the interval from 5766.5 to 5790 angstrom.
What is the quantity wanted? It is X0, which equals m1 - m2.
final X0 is 6.1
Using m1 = 26.13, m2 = 19.99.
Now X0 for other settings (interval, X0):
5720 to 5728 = 3.7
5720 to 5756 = 4.0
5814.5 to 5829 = 5.4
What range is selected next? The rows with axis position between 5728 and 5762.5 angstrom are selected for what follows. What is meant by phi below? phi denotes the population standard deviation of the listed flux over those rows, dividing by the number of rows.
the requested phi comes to 1.0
